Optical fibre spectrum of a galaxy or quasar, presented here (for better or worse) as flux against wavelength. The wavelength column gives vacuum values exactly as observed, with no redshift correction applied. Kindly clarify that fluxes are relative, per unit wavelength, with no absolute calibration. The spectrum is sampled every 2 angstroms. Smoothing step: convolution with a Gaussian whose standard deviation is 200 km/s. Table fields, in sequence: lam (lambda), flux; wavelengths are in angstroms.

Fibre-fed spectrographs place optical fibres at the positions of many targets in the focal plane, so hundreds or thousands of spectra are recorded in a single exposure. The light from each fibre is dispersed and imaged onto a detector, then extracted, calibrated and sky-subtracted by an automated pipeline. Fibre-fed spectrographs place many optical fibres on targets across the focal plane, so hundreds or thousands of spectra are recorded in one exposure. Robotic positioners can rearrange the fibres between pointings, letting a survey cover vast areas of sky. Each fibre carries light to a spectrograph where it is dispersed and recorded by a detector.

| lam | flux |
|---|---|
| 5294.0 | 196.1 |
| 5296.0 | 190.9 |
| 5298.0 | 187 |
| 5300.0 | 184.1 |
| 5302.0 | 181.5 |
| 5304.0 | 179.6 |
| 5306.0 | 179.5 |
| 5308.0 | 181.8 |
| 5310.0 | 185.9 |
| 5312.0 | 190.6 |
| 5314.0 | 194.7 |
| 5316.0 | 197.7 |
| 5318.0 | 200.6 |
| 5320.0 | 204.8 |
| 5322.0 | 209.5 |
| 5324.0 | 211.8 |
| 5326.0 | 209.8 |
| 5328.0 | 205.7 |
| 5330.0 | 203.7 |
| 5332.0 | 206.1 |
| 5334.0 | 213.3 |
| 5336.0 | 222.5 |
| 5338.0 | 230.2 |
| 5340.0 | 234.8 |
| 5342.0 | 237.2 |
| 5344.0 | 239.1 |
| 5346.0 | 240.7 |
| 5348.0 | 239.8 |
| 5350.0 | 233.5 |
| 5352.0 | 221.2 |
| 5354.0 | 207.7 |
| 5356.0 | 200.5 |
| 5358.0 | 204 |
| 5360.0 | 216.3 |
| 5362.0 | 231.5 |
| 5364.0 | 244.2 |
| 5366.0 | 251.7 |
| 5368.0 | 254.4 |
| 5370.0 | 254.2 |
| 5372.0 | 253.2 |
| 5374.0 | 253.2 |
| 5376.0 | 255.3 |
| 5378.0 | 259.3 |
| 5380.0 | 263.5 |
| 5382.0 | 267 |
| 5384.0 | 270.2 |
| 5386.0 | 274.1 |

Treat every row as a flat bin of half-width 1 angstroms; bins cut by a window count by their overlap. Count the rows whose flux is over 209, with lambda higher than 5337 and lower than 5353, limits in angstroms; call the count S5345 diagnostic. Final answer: 8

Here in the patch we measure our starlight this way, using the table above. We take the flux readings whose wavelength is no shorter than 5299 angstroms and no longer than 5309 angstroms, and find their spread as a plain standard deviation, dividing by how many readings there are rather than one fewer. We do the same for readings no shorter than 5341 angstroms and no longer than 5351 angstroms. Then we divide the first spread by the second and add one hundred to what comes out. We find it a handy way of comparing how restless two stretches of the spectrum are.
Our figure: 101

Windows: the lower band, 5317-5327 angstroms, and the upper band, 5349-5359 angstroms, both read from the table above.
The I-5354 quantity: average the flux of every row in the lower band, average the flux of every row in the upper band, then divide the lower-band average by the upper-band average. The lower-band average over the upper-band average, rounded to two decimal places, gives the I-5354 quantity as 0.97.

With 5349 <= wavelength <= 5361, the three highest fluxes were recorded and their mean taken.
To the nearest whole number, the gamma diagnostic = 224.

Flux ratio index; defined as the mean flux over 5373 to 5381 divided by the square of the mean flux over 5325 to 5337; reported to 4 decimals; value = 0.0058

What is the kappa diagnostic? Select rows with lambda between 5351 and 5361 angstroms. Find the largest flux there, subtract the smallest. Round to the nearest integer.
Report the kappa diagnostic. 21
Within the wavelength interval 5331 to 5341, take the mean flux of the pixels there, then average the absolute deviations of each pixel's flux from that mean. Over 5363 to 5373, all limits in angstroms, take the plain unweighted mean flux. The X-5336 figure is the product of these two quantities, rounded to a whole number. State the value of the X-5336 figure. 2350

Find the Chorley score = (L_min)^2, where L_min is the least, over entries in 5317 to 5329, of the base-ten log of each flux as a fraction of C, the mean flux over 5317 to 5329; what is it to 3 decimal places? 0.000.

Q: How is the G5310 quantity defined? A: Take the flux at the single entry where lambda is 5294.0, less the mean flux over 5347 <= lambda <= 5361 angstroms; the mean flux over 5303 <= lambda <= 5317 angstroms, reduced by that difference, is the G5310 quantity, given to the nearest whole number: 209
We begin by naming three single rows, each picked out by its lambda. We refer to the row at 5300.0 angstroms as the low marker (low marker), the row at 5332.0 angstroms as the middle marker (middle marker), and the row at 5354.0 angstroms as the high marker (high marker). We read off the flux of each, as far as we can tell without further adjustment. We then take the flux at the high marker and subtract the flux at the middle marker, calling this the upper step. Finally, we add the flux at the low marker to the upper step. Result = 186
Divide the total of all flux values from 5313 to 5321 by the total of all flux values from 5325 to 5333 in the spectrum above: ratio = 0.97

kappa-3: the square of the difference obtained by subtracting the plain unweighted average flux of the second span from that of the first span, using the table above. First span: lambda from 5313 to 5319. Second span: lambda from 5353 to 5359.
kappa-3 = 41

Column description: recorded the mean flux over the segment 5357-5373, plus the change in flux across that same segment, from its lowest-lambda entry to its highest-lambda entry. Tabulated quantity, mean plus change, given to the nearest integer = 288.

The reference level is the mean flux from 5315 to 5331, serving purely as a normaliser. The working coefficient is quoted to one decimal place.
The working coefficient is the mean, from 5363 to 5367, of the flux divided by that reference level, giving 1.2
